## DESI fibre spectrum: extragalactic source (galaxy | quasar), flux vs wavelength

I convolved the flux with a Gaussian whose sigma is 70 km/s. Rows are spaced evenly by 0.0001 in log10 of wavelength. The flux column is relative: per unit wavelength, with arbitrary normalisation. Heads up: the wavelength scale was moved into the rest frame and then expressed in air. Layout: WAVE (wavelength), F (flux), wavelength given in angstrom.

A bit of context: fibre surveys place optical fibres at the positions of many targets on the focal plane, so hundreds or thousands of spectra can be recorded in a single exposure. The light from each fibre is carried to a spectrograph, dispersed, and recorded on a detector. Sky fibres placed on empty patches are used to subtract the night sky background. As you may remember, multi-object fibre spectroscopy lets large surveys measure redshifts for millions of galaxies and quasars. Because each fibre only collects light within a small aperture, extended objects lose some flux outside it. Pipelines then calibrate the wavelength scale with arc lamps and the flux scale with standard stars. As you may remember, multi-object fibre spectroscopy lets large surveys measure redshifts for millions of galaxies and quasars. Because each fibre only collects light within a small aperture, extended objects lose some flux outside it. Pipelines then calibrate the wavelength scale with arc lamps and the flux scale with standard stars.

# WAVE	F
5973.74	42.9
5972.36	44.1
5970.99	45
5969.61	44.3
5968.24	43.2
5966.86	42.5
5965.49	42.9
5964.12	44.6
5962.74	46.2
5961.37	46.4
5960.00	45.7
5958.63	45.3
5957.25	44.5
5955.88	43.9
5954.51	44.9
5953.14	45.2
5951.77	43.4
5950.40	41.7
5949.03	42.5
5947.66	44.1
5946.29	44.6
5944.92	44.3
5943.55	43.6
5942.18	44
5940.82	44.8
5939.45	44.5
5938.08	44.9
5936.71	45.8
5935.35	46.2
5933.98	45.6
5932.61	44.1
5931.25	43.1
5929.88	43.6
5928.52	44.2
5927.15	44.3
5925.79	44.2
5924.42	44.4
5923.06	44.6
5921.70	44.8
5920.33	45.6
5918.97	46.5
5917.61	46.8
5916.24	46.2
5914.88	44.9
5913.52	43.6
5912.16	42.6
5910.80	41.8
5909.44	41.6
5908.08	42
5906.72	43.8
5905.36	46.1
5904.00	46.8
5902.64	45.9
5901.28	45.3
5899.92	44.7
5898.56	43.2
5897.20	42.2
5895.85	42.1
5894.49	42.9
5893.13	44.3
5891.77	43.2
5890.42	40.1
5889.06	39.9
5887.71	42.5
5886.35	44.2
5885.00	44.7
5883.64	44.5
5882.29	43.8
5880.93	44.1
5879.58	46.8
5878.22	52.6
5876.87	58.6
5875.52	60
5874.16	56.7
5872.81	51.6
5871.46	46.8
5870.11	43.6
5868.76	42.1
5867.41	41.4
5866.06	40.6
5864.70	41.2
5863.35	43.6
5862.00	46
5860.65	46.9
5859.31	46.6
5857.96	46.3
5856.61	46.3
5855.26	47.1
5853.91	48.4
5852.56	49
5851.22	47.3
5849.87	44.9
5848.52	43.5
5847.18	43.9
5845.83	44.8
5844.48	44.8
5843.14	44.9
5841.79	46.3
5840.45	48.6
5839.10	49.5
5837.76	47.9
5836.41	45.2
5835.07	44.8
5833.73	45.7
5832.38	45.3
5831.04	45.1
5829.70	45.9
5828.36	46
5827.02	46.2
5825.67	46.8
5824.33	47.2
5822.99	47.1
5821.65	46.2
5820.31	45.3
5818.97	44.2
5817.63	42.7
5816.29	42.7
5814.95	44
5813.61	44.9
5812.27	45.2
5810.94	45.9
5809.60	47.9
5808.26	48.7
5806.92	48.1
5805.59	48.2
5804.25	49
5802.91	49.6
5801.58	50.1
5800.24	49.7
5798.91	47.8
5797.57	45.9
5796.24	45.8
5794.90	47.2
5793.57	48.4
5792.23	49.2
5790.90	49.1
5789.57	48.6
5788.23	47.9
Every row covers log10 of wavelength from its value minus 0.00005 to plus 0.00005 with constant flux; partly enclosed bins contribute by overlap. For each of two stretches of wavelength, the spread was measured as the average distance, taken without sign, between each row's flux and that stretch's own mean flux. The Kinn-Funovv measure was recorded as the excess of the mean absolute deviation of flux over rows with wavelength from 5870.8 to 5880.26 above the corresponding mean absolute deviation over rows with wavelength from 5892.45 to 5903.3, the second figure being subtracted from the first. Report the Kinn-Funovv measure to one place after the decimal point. 3.2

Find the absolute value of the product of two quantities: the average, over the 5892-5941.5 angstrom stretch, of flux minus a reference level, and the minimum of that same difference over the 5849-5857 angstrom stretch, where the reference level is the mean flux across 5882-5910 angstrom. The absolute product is 1.2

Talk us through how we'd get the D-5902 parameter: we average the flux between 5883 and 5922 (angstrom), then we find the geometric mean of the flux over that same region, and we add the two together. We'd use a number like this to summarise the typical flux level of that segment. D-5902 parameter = 87.7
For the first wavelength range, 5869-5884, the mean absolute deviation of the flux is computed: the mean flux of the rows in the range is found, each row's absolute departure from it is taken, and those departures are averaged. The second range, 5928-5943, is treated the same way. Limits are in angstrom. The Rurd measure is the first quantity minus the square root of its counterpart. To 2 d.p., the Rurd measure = 4.56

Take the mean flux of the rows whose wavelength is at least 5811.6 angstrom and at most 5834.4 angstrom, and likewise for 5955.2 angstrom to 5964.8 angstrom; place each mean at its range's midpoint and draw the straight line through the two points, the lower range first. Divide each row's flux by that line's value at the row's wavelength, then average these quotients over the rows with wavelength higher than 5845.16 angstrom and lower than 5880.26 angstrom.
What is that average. 1.04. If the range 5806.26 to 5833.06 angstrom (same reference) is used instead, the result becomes 1.01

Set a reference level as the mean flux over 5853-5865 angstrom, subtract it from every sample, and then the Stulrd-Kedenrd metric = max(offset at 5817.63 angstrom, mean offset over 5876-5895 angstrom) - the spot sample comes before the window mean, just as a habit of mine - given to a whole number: -1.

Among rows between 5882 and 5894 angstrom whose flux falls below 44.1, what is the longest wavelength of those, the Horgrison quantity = 5891.77 angstrom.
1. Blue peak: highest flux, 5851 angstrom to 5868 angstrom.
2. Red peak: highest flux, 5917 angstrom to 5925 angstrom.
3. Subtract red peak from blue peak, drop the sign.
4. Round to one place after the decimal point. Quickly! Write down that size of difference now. 2.2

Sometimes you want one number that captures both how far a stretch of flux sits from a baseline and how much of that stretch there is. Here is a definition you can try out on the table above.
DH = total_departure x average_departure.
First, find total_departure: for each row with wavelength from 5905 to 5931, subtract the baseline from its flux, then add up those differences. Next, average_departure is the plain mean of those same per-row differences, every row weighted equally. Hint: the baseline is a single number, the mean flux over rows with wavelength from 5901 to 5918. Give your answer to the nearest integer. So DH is 0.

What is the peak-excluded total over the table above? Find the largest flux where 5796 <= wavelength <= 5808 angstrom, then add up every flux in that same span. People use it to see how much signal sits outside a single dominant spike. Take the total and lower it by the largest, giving 384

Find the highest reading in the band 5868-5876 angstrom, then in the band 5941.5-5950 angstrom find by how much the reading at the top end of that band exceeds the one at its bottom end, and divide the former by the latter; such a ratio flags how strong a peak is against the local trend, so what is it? -40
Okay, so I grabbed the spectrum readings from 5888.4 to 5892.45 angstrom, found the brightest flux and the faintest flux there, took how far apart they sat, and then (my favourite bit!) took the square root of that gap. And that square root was 1.8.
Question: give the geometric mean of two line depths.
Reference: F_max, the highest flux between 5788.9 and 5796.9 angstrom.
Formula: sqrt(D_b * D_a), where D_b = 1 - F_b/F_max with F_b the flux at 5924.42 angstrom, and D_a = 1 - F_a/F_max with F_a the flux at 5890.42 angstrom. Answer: 0.13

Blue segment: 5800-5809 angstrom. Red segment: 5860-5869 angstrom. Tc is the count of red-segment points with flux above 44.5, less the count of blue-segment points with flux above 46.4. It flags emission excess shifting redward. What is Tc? -5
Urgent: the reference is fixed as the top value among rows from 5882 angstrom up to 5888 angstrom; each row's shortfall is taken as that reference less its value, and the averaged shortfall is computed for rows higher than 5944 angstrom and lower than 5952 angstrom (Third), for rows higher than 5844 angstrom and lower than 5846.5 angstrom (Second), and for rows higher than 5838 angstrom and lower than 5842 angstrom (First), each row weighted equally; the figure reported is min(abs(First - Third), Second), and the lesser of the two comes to -0.10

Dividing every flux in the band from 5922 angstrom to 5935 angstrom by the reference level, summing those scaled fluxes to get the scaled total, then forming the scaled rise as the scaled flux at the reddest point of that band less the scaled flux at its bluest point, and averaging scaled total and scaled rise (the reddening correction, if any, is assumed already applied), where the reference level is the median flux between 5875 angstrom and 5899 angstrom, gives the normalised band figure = 4.54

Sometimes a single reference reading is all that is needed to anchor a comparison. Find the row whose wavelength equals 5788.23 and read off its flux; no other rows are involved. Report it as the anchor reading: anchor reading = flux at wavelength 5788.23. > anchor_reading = 47.9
